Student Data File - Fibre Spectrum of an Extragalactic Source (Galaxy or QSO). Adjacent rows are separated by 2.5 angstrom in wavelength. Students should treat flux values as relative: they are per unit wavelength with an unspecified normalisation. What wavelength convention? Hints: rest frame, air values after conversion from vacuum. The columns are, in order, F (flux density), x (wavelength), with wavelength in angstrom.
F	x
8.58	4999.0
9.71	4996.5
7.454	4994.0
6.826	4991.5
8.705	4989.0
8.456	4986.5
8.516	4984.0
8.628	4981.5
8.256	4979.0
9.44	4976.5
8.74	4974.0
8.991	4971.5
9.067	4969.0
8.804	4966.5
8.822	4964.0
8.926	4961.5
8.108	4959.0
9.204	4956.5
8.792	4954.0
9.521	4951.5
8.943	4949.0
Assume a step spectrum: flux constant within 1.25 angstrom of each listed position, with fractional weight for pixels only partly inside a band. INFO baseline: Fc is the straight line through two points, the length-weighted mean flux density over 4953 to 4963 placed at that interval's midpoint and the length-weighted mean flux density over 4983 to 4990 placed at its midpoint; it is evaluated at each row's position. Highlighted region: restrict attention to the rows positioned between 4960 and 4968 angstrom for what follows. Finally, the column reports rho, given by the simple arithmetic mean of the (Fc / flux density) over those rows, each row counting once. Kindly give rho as 0.98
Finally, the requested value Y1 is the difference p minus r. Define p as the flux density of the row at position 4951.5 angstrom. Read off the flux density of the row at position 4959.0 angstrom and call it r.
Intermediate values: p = 9.521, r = 8.108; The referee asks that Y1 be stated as 1.41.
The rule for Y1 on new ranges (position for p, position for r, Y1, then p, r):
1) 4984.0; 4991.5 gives 1.69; 8.516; 6.826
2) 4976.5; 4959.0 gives 1.33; 9.44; 8.108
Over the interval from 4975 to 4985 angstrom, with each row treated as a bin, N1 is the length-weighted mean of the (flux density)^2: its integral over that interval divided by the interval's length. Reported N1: 76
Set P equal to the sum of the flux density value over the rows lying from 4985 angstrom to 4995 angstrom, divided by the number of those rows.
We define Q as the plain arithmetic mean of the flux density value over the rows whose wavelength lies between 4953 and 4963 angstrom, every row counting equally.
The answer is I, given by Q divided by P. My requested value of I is 1.11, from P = 7.9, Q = 8.76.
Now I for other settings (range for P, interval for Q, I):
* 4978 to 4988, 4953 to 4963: 1.03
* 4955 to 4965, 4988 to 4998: 0.93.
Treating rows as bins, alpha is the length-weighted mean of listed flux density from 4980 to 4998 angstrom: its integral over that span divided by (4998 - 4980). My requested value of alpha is 8.3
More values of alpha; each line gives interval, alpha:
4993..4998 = 8.6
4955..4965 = 8.8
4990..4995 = 7.2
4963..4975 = 8.9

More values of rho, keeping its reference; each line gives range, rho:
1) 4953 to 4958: 0.98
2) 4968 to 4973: 0.96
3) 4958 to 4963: 1.03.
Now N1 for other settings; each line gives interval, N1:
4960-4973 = 79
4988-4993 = 60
